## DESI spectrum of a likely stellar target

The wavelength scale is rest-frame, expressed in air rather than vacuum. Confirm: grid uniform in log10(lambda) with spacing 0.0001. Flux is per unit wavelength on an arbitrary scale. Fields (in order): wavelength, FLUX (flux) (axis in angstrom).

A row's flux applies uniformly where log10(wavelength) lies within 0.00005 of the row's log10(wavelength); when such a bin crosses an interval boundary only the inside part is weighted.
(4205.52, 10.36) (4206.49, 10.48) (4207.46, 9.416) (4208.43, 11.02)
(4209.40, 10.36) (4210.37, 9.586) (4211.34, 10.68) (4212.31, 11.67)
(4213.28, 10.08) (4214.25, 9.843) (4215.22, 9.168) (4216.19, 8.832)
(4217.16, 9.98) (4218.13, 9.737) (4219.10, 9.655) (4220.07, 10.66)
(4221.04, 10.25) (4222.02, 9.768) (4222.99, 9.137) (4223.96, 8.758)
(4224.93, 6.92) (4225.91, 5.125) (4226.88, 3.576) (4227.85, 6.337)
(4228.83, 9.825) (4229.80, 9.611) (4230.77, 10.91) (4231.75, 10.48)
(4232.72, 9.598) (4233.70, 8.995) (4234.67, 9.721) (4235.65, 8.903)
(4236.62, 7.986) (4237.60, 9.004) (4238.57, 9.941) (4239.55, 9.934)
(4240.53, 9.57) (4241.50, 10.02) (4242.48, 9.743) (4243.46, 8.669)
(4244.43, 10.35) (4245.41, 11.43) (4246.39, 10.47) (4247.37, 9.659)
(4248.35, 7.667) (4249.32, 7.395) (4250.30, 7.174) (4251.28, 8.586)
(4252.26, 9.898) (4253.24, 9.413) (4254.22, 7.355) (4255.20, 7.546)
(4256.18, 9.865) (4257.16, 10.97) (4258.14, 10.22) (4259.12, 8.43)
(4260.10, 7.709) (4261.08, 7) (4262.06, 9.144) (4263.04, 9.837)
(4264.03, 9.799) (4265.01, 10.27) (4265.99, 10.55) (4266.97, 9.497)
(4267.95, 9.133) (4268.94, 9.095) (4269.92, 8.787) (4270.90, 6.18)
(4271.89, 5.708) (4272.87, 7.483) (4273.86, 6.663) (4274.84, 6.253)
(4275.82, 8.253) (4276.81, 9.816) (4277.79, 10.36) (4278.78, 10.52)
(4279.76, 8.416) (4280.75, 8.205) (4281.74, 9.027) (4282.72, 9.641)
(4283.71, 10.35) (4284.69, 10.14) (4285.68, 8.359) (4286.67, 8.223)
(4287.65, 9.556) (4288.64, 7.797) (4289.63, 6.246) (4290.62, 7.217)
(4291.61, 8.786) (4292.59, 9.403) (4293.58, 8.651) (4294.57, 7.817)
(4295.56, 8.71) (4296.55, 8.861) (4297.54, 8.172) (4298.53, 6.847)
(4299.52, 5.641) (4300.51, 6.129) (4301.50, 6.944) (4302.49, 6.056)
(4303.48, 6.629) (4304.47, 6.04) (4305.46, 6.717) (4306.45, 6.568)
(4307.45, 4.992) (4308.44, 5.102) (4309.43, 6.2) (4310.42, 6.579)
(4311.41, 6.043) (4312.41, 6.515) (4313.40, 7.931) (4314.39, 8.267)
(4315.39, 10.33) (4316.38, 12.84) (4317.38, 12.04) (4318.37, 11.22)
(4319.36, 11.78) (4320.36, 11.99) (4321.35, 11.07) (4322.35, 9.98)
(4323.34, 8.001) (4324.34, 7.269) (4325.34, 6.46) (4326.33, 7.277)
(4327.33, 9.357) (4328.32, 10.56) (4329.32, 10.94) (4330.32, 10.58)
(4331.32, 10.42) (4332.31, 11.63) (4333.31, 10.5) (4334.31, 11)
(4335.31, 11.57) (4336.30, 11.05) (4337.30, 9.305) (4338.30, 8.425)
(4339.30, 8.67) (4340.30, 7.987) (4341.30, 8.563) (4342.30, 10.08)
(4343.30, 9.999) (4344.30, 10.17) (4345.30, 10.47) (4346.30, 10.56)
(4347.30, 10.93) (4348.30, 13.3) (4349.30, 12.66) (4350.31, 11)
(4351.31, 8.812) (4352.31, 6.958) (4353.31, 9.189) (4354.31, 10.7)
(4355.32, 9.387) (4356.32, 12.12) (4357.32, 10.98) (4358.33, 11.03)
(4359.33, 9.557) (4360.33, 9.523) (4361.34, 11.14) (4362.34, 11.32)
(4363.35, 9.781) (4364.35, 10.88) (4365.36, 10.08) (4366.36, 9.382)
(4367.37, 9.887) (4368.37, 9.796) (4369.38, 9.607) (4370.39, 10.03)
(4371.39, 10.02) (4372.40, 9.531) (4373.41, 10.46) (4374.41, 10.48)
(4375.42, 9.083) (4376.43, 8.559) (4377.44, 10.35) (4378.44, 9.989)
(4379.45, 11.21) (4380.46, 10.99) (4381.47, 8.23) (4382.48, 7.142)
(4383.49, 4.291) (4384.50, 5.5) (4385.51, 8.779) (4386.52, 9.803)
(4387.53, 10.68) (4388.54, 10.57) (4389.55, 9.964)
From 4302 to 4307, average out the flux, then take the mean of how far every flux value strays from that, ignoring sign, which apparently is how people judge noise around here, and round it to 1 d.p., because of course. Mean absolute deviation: 0.3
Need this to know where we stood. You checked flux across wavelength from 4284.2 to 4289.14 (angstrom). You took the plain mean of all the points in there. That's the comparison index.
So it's 8.8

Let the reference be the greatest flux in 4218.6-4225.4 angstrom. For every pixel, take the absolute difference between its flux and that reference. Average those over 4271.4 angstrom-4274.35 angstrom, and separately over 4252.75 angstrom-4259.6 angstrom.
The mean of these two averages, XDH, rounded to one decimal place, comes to 2.8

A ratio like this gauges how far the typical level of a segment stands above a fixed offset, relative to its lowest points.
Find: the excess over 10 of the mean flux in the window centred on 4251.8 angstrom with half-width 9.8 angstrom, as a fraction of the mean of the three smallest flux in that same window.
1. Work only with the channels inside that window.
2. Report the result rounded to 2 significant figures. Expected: -0.14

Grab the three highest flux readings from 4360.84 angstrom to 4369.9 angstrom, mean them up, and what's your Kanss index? 11.1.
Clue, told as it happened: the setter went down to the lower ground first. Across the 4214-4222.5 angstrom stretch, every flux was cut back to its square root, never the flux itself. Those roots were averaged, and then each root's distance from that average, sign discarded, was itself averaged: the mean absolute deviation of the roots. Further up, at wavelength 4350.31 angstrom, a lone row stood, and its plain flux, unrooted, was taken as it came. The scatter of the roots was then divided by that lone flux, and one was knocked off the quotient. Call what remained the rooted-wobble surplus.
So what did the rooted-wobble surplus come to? -0.995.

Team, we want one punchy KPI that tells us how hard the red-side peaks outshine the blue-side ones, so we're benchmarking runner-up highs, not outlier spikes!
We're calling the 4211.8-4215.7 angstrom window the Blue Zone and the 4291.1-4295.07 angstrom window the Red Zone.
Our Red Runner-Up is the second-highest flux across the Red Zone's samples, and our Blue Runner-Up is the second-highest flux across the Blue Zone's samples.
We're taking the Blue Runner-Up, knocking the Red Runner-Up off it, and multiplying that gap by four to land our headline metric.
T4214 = 5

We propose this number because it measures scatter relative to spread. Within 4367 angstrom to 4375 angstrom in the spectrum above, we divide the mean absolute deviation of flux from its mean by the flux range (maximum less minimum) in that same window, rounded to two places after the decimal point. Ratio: 0.29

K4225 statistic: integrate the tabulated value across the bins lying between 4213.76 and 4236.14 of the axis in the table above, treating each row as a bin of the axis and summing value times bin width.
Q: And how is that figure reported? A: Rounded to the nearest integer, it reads 200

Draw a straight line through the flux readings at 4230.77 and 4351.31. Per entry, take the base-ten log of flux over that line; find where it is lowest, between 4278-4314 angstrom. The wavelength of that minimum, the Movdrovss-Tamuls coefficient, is 4307.45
